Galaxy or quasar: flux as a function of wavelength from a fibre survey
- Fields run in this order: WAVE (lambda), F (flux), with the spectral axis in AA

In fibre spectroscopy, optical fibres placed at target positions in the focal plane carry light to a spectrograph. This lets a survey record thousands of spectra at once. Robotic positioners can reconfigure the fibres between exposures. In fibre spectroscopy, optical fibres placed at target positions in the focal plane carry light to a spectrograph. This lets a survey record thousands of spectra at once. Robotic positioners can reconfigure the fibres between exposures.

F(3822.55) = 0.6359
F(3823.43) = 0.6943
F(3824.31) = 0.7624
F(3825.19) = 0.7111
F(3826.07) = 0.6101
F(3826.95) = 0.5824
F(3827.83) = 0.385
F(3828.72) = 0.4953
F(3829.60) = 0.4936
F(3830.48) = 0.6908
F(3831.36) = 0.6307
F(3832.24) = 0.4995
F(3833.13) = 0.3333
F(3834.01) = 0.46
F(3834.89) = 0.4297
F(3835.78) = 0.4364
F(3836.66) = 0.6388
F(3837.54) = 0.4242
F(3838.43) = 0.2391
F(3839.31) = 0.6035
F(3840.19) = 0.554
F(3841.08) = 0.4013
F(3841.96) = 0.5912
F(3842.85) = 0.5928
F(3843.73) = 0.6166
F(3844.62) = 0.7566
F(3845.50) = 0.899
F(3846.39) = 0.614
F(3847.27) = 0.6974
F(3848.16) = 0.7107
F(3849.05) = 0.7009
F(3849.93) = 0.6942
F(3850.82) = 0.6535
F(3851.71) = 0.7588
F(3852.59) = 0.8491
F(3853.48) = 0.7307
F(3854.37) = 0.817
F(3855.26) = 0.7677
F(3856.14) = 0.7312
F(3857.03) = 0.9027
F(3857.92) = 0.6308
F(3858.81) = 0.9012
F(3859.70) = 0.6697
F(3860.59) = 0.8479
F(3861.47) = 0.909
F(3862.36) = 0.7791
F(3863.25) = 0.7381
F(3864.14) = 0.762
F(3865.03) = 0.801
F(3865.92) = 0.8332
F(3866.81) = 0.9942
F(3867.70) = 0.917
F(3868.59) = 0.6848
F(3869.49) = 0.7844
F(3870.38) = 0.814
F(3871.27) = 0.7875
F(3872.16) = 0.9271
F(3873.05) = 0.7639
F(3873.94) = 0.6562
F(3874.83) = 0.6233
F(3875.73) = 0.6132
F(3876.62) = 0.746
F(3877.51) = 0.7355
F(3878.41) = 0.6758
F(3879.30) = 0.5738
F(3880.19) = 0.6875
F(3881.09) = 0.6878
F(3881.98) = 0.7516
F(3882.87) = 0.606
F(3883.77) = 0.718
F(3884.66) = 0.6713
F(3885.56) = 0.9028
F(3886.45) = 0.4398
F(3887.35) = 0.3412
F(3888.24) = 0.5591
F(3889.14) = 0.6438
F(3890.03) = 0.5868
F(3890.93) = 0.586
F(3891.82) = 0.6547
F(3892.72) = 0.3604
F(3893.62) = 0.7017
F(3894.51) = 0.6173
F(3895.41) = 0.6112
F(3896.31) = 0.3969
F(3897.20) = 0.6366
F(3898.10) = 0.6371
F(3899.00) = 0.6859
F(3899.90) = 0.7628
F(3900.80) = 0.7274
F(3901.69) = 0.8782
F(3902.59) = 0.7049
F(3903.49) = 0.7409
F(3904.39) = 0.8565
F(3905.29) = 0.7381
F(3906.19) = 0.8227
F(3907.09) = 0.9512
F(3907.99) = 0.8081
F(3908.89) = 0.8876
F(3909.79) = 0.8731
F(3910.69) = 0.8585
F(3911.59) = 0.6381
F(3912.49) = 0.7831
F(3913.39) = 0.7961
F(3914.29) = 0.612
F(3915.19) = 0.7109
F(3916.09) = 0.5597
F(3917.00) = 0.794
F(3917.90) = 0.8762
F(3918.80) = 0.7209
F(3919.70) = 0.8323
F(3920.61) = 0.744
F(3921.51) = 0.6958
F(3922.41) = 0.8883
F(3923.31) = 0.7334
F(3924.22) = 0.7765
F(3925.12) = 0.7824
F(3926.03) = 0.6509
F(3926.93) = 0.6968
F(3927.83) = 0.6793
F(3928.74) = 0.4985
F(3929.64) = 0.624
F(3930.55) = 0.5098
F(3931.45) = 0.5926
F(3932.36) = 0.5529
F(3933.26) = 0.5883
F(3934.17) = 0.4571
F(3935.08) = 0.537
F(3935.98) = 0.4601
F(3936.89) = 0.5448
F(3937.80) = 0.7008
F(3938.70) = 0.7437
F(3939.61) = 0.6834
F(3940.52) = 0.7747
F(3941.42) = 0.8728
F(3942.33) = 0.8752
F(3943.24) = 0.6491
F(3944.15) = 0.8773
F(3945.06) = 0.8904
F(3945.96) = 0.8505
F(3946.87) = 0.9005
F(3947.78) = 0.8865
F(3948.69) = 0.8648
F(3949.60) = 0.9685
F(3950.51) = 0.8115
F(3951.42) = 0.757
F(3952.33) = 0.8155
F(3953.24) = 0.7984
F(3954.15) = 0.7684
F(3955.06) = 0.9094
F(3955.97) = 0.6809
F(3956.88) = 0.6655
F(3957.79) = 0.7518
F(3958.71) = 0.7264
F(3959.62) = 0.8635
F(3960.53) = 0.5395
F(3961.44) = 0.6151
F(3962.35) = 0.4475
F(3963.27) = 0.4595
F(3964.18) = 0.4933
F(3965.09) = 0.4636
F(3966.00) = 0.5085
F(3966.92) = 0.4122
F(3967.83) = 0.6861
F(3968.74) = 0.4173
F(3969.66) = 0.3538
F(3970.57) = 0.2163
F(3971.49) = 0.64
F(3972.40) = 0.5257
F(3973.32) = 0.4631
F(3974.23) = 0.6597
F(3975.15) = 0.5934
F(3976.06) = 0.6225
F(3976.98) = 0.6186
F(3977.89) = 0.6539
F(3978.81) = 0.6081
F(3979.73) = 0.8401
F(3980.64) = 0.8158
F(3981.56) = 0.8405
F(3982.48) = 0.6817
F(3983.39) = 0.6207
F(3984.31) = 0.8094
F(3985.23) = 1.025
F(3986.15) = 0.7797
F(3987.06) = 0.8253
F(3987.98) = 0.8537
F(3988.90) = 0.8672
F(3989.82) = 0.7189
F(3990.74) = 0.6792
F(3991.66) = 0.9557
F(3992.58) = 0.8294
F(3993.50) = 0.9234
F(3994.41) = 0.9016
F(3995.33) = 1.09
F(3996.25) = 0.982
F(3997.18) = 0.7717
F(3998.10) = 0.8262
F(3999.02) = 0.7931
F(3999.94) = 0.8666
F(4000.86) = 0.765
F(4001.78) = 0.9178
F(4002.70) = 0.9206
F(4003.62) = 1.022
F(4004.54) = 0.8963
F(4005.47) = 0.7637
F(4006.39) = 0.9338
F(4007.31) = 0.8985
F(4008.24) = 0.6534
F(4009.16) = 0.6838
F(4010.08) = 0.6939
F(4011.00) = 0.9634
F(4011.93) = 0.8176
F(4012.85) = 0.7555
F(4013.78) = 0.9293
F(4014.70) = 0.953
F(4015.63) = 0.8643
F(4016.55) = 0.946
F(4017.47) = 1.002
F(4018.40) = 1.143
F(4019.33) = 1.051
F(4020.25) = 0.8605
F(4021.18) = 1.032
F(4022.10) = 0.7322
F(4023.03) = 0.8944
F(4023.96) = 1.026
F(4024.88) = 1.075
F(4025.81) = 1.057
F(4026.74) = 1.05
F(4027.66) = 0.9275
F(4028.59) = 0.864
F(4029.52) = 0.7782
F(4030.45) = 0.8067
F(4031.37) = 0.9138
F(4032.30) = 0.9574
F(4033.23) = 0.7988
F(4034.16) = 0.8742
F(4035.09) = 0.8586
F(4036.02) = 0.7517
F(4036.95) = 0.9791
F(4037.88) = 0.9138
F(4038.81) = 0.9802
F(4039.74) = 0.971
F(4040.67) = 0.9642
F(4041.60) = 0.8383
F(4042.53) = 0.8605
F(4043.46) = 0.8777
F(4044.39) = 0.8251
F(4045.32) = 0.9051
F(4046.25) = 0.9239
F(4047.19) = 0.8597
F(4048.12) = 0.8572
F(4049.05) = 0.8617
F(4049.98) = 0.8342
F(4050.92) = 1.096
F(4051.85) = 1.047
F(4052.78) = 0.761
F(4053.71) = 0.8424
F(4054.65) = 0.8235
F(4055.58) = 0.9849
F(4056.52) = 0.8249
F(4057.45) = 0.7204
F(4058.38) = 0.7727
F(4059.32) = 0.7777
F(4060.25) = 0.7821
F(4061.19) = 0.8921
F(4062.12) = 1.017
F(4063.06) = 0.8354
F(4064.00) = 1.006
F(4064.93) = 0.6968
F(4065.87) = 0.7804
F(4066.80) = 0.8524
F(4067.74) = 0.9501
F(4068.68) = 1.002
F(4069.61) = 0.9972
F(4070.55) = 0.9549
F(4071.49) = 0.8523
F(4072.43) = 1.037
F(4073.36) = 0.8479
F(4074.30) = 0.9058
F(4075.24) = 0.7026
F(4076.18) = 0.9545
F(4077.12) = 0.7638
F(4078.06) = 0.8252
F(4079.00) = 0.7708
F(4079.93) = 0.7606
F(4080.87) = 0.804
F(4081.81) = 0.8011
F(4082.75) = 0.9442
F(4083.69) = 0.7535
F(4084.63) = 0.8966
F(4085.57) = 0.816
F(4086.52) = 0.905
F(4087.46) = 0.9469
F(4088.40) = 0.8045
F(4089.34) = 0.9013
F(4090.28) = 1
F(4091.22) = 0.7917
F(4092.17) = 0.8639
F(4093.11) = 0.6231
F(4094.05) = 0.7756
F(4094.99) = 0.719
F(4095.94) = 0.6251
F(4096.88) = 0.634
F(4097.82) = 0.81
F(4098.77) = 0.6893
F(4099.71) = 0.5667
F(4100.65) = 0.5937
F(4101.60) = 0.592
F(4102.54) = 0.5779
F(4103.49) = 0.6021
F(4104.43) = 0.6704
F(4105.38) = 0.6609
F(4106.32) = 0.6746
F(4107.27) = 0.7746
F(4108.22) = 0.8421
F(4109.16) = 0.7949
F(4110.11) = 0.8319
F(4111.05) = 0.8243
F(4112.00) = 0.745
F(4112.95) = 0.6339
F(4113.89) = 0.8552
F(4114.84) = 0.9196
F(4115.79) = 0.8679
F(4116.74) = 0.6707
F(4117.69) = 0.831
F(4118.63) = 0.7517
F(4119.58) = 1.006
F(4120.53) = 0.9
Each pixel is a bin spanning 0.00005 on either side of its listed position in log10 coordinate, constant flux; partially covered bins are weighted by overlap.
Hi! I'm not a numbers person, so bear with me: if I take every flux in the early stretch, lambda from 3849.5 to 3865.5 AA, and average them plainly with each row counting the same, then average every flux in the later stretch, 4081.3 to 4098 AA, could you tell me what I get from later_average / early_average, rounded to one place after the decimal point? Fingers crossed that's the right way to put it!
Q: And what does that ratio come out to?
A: 1.0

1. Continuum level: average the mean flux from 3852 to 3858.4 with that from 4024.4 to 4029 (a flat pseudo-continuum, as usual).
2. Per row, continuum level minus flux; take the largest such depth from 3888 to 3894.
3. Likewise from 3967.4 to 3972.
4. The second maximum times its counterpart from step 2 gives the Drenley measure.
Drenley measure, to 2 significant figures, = 0.35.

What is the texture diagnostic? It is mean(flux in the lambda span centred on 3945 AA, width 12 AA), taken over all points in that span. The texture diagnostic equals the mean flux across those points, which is 0.84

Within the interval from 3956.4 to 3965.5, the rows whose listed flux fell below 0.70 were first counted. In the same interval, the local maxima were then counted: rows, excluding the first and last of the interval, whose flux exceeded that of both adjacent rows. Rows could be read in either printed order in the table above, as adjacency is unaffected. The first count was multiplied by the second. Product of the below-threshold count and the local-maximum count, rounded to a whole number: 28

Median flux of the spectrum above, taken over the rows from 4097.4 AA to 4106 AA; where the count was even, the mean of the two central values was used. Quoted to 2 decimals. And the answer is 0.60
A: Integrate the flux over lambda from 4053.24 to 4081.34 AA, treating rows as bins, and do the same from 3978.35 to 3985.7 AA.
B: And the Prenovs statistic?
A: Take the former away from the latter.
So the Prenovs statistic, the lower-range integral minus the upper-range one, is -18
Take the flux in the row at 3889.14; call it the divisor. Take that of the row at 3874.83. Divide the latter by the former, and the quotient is 0.97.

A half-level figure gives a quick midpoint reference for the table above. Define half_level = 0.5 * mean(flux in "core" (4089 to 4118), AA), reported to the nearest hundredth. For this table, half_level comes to 0.37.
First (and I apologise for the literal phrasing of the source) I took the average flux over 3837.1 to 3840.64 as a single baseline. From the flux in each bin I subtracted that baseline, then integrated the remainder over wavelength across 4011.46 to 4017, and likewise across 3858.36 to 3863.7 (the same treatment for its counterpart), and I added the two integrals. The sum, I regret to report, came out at 4.2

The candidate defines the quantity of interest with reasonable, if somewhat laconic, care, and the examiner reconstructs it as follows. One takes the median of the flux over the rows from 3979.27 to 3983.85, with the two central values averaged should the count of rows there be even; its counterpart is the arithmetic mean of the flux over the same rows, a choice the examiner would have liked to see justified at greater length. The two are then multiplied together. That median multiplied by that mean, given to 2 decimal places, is 0.62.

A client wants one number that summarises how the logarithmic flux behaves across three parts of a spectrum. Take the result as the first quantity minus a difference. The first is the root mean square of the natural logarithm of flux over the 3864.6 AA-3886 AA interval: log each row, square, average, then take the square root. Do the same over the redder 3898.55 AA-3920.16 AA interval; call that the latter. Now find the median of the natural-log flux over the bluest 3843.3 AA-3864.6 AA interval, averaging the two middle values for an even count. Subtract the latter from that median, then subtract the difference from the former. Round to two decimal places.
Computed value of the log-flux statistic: 0.91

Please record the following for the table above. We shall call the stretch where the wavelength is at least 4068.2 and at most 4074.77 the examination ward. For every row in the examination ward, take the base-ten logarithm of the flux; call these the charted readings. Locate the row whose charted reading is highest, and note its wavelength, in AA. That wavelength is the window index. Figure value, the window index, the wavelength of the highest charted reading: 4072.43 AA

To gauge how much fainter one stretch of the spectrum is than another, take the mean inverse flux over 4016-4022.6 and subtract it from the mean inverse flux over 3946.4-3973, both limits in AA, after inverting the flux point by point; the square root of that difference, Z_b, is 0.8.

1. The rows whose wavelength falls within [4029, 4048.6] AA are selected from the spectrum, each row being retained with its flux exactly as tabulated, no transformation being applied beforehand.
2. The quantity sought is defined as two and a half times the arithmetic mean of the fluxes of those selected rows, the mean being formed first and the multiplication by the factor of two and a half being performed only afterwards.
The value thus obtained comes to 2.20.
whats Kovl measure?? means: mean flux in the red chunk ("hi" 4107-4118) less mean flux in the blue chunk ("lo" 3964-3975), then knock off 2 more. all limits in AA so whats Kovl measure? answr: -1.69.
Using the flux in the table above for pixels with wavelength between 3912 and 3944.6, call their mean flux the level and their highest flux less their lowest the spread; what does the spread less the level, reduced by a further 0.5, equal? -0.76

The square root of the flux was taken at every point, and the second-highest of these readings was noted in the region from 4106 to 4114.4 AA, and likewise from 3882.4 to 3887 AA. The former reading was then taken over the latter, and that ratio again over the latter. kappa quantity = 1.3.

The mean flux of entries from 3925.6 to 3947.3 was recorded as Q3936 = 0.68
